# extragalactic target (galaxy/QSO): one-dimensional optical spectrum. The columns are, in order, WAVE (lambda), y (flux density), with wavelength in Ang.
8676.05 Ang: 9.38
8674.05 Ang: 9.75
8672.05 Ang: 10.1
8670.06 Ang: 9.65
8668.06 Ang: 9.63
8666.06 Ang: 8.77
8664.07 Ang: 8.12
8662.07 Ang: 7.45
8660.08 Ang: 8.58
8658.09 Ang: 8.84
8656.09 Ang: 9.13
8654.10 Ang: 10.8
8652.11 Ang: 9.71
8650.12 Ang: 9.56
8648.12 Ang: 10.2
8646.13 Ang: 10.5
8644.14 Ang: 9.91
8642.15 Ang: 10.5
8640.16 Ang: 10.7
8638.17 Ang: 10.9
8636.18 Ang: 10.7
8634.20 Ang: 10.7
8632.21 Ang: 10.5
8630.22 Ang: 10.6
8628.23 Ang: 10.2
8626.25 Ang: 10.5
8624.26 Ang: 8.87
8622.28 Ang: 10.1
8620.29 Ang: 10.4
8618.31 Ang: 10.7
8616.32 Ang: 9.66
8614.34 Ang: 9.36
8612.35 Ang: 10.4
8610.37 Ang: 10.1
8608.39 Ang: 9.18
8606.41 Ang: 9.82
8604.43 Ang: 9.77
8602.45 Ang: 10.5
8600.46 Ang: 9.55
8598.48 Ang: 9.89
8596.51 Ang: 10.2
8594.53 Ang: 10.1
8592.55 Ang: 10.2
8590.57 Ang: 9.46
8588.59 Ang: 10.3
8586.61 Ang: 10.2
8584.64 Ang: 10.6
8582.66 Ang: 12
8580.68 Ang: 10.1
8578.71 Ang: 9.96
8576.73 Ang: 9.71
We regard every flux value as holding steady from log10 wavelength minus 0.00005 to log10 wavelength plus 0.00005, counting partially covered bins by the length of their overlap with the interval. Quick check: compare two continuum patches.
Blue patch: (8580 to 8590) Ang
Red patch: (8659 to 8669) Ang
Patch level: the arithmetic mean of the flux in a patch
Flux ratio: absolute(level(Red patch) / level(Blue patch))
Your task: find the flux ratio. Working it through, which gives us 0.80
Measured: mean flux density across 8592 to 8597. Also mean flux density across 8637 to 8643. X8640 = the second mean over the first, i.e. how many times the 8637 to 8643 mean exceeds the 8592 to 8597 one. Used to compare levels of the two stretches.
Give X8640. 1.05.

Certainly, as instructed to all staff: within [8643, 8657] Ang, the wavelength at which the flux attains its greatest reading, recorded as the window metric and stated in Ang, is 8654.10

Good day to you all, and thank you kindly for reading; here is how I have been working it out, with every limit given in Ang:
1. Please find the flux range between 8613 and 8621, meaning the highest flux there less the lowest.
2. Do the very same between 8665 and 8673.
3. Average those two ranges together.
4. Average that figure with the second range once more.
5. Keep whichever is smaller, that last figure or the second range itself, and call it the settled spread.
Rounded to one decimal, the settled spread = 1.3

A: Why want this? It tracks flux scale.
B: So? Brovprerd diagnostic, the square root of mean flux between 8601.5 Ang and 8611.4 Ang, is 3.14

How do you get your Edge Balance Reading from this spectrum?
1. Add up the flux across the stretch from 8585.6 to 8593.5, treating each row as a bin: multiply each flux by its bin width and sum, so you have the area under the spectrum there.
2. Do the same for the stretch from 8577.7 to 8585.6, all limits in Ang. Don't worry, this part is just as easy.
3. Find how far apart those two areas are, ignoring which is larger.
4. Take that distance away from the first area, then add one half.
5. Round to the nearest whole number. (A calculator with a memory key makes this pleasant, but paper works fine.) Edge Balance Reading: 75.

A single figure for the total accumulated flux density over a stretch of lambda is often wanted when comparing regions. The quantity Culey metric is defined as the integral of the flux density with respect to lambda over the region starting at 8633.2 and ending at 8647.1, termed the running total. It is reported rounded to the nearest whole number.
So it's 147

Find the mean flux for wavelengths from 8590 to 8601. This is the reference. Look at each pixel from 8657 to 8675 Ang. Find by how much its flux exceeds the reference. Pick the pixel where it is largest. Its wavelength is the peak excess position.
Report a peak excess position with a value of 8672.05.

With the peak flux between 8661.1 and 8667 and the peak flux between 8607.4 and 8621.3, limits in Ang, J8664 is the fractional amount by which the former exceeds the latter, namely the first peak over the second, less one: -0.18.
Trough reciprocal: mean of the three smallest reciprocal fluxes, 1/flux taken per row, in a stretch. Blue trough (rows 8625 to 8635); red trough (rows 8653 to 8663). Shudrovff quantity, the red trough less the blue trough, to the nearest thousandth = 0.011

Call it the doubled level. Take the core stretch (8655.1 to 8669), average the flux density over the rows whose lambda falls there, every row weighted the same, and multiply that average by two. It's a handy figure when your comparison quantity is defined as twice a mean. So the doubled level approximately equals 17.3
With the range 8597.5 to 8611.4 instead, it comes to 19.7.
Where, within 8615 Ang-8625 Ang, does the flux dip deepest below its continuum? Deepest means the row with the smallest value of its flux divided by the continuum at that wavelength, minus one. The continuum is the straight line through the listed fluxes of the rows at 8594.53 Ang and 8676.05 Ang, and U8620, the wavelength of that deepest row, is 8624.26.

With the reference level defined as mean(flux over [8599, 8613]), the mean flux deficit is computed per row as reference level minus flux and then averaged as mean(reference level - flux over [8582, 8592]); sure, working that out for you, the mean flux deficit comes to -0.6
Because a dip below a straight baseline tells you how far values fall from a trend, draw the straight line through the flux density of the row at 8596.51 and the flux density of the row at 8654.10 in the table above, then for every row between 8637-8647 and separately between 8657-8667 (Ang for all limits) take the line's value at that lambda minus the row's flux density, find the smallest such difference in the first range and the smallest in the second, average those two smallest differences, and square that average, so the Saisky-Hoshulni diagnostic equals 0.8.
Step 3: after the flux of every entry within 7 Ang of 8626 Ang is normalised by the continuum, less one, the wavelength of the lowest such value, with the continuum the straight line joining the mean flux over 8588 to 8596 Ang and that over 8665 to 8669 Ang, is 8624.26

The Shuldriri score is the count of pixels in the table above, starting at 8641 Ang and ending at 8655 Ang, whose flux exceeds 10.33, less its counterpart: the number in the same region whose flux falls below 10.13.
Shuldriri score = 0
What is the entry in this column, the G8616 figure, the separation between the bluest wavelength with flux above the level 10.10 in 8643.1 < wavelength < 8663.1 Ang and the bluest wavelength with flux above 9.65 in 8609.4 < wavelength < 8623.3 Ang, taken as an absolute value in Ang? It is 35.8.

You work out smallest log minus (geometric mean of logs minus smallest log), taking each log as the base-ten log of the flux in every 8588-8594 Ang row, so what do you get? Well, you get 0.95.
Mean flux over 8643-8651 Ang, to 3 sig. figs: 10.0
